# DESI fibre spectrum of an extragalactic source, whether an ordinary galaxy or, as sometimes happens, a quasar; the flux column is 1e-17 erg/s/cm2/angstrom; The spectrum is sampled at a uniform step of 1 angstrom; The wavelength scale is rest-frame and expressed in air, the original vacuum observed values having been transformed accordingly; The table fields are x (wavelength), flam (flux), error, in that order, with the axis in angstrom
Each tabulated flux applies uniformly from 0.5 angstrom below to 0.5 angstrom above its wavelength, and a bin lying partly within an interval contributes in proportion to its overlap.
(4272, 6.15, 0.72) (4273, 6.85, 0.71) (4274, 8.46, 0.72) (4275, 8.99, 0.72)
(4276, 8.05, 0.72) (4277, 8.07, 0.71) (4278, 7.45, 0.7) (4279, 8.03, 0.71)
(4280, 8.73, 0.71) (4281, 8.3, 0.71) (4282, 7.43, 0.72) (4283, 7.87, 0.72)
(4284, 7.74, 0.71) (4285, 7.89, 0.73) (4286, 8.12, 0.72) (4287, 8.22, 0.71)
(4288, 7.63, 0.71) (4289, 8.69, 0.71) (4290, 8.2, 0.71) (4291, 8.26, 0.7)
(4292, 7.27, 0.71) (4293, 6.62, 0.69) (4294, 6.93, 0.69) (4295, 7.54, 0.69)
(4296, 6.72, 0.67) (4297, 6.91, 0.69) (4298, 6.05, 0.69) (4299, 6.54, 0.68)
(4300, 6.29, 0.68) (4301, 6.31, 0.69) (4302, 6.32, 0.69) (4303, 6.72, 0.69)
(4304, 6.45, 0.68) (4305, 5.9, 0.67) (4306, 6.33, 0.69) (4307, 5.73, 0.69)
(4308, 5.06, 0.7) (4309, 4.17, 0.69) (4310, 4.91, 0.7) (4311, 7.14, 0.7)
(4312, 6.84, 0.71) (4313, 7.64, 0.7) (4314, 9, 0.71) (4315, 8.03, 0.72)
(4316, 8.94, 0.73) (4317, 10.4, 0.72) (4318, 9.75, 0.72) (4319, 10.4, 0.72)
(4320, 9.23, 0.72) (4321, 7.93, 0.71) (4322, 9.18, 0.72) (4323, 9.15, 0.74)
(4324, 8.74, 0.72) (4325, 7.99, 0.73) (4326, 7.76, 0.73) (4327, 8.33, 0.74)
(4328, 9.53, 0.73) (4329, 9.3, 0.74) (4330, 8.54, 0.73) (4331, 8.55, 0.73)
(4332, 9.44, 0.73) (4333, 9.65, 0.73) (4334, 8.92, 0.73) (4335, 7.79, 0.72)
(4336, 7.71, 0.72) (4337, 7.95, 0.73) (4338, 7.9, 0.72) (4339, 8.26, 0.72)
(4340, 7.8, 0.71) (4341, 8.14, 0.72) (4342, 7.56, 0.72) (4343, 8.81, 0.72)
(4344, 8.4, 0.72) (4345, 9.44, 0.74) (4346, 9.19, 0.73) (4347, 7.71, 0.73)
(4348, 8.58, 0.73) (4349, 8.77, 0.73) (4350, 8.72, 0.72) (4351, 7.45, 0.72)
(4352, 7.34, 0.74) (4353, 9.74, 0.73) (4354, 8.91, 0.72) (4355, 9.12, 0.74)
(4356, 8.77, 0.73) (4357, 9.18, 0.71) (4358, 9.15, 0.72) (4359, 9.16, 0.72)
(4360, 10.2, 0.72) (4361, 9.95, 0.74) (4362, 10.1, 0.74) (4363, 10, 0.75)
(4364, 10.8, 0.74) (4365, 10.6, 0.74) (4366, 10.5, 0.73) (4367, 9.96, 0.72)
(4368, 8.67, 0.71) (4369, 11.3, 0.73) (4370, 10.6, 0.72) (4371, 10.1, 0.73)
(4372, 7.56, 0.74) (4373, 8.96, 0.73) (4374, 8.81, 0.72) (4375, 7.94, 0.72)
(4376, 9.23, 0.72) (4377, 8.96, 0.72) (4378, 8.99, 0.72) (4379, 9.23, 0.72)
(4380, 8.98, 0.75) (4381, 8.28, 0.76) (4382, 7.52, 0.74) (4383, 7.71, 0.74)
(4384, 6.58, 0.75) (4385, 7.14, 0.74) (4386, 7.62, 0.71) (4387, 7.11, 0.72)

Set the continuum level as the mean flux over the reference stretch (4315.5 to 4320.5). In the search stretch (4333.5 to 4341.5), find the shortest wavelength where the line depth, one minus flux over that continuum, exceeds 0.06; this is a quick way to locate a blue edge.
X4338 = 4334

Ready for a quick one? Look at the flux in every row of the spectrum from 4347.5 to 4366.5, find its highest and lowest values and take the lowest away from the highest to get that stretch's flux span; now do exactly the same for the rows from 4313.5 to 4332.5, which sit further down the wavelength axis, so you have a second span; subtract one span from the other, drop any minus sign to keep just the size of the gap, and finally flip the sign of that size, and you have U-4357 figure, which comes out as -0.82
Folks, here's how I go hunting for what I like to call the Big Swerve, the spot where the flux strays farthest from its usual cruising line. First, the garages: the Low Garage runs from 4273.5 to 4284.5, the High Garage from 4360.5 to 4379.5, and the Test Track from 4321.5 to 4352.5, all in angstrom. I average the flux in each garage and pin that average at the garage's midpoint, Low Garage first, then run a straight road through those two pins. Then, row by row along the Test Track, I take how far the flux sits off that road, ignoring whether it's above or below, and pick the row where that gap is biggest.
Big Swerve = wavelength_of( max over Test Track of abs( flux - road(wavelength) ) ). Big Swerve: 4352 angstrom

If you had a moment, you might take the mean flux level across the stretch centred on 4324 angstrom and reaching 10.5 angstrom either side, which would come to 9.0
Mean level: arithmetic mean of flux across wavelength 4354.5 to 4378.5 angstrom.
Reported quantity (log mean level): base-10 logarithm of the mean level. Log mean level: 0.98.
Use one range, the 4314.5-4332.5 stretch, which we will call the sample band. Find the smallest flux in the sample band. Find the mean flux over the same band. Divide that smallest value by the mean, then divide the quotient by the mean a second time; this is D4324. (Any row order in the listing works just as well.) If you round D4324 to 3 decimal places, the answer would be 0.097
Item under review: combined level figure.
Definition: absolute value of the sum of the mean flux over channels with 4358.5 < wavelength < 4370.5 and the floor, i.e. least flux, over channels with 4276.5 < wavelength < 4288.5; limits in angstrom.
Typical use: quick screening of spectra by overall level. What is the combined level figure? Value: 17.6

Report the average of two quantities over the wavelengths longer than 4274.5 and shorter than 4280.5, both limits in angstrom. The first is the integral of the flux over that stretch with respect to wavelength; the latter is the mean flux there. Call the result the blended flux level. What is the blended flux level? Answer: 29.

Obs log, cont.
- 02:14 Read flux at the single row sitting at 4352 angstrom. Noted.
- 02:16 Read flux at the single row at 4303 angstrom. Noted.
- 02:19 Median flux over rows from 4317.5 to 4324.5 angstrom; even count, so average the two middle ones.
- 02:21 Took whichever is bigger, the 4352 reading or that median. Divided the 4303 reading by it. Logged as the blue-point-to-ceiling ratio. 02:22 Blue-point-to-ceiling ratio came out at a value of 0.73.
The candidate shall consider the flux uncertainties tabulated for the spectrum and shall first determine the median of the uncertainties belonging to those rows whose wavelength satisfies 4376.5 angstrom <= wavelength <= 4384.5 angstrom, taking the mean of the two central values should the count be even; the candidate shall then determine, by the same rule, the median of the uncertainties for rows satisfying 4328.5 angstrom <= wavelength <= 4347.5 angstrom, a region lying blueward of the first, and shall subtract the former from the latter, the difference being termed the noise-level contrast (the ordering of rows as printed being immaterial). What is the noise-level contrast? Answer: -0.010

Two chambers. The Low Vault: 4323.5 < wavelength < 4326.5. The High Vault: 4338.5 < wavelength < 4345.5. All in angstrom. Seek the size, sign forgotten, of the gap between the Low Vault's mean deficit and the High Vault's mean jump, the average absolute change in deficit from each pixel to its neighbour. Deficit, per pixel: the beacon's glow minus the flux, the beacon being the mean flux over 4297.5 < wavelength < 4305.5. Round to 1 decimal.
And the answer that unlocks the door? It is 2.5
